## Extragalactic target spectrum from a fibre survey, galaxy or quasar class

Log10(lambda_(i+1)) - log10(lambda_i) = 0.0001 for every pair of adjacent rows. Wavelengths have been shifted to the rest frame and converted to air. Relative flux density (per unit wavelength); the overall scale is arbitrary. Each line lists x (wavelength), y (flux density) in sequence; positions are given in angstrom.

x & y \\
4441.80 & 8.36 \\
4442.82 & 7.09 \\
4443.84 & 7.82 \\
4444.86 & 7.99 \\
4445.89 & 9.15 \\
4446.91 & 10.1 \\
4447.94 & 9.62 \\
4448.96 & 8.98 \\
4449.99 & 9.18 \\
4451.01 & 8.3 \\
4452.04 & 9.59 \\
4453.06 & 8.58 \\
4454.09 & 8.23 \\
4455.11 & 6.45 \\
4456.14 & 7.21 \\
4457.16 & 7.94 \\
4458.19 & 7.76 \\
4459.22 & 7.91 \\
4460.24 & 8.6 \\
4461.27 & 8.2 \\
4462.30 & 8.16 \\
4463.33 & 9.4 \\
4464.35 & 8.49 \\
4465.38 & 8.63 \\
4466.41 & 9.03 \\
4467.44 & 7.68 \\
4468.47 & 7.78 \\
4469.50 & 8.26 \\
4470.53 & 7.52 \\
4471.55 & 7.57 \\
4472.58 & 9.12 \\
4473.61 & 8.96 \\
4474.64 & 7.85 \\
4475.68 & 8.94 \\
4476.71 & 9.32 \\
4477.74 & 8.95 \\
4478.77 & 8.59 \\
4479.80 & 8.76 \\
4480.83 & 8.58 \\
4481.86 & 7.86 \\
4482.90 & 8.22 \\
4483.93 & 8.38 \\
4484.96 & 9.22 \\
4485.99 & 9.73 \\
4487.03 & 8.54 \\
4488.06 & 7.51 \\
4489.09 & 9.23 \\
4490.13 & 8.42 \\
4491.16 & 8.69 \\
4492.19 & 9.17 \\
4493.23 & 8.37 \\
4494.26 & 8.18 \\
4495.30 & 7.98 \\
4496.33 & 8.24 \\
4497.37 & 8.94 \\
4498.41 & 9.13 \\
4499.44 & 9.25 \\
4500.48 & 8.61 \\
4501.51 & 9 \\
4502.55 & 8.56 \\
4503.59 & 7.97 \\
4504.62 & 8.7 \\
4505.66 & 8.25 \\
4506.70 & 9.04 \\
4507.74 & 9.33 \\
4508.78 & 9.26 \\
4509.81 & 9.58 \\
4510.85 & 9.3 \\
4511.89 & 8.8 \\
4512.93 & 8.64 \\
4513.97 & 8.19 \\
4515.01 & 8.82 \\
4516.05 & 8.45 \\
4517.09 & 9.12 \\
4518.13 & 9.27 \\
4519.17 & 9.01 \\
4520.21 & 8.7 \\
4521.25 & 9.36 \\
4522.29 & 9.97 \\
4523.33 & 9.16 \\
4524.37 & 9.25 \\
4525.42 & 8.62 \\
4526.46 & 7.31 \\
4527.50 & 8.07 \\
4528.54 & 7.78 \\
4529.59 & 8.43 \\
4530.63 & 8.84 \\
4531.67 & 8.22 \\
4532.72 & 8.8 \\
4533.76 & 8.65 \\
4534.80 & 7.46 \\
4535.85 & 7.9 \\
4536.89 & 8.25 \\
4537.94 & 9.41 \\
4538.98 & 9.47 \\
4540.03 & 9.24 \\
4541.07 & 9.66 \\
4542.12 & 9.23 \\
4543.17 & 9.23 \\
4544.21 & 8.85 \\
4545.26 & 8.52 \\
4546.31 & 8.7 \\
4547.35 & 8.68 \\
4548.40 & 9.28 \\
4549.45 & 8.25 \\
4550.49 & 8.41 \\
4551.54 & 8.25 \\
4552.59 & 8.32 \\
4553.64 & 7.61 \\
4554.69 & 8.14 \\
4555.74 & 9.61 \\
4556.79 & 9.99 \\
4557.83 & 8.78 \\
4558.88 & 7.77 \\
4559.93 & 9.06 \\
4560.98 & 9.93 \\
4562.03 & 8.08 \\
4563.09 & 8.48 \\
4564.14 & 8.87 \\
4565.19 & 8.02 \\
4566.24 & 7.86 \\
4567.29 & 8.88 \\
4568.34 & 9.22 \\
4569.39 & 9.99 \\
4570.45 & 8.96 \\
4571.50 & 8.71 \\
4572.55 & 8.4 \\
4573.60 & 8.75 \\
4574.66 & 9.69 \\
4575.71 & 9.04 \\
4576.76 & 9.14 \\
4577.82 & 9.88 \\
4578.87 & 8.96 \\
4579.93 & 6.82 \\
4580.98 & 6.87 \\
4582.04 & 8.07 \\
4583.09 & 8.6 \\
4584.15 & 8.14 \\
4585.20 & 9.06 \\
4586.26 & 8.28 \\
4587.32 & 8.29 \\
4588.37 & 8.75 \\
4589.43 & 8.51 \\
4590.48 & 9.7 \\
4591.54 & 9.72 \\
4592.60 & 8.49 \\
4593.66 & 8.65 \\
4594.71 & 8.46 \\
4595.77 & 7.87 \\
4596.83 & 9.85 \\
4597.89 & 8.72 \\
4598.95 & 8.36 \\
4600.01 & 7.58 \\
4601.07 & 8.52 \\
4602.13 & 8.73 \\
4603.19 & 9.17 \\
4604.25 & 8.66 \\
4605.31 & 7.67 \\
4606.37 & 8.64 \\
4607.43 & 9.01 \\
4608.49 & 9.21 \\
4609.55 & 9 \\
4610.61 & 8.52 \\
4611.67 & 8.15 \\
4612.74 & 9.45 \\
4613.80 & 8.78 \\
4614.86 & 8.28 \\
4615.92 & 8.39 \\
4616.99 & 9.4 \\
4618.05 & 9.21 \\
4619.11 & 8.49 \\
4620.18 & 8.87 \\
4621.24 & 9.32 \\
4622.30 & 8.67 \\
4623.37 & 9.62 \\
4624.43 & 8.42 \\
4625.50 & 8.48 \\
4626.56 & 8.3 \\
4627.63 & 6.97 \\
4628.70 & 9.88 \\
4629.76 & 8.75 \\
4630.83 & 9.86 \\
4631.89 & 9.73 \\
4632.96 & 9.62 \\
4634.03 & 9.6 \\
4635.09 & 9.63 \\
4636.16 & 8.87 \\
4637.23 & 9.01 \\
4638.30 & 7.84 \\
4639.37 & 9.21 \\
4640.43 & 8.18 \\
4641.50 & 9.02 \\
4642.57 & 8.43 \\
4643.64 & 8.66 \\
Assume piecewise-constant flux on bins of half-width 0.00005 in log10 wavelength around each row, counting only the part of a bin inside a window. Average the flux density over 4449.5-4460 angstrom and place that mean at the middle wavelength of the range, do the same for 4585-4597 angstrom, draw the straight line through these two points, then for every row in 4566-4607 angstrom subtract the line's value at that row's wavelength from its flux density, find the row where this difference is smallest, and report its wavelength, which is 4579.93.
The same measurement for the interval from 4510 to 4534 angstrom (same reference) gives 4526.46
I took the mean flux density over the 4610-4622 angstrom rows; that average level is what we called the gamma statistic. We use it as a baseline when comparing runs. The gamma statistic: 8.81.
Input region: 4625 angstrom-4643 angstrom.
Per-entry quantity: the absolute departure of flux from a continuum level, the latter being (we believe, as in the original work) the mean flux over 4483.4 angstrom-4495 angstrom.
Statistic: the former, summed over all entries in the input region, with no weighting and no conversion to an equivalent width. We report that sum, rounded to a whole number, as 12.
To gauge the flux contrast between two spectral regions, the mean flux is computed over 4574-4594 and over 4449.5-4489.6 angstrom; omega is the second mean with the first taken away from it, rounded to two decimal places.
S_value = -0.25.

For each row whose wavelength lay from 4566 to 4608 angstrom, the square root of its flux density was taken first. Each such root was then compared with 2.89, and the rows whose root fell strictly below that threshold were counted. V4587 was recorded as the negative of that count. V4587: -10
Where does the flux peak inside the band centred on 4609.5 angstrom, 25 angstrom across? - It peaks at 4612.74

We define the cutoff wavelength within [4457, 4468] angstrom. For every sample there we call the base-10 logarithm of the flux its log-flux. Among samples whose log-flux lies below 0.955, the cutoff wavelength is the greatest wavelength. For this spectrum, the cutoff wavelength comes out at 4467.44 angstrom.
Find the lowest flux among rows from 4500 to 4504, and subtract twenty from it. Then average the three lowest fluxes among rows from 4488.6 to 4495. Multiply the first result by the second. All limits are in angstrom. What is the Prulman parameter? -100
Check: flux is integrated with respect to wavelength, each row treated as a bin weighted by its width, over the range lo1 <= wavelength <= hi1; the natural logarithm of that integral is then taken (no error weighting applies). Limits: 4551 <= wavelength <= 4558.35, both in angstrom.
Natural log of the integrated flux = 4.15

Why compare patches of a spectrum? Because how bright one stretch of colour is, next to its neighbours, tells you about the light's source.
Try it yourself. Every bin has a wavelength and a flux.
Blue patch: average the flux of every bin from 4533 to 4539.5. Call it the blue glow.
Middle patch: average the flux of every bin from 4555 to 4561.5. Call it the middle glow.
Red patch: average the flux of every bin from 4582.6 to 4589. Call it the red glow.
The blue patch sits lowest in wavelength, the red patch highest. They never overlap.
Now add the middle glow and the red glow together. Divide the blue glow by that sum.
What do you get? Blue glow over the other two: 0.48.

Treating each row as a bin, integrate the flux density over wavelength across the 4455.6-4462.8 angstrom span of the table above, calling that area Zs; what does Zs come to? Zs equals 57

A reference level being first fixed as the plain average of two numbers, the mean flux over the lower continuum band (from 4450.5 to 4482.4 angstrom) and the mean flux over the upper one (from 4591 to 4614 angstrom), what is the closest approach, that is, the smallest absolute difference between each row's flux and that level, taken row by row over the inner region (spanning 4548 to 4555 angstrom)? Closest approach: 0.10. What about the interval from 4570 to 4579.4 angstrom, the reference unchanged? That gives 0.11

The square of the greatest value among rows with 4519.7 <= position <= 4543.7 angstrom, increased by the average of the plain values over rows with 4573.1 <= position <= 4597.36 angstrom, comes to 108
